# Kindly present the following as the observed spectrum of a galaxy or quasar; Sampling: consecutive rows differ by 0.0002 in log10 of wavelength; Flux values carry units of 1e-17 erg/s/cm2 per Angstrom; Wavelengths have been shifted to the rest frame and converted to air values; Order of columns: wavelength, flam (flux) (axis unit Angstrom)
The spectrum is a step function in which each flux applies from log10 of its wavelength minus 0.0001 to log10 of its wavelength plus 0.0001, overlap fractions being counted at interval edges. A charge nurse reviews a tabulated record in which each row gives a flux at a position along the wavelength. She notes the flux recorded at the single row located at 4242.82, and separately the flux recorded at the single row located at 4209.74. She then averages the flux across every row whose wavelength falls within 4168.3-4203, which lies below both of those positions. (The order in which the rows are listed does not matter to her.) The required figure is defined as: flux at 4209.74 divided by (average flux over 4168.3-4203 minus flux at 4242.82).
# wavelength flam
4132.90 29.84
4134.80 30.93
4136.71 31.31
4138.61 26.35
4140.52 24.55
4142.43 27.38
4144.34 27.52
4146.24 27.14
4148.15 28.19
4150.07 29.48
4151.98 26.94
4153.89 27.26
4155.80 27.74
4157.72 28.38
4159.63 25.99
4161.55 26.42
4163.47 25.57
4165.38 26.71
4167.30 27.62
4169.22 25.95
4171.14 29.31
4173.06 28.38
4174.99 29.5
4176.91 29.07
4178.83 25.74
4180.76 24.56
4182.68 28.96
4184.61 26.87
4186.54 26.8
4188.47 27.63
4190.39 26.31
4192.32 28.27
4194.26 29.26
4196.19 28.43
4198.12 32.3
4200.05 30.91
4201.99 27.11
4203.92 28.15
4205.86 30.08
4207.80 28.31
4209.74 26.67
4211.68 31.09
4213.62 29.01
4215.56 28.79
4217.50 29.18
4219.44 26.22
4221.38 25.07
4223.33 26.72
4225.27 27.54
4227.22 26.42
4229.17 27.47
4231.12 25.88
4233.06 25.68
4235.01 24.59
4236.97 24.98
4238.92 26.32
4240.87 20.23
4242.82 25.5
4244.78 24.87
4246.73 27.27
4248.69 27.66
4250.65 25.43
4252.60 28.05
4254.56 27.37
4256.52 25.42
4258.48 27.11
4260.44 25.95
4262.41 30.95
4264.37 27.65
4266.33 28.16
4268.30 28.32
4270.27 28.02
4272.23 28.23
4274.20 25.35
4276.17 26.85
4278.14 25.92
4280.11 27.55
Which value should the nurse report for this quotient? 10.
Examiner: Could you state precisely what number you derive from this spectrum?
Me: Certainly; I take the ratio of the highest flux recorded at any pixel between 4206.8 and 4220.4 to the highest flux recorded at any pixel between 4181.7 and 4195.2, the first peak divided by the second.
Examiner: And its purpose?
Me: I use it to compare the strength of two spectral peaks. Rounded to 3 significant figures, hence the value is 1.06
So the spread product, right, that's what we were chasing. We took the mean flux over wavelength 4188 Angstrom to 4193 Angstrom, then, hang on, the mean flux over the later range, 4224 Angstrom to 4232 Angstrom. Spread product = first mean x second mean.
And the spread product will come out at 735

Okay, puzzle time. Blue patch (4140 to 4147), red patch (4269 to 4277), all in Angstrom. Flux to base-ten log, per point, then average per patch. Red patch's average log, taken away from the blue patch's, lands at -0.01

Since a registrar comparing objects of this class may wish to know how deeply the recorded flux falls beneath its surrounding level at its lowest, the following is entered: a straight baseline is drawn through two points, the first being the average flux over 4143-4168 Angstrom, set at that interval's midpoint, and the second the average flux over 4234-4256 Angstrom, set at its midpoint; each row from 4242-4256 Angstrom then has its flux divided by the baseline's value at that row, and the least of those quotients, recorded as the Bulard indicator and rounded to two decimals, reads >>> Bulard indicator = 0.97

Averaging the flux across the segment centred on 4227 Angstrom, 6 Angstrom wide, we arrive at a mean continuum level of 27.1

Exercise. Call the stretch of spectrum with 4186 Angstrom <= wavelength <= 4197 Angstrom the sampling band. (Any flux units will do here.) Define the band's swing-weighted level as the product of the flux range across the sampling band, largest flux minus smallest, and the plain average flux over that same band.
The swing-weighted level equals 82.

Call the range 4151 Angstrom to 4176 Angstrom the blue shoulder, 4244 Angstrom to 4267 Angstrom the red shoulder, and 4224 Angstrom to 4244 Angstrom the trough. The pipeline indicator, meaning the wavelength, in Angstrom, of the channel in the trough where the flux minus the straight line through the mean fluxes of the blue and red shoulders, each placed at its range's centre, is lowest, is 4240.87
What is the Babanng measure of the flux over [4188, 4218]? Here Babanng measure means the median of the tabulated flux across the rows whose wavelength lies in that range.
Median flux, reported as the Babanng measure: 28.6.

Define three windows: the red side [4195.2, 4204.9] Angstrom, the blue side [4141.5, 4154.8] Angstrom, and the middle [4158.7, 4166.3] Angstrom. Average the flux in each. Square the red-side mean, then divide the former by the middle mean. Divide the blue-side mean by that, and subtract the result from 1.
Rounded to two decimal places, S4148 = 0.16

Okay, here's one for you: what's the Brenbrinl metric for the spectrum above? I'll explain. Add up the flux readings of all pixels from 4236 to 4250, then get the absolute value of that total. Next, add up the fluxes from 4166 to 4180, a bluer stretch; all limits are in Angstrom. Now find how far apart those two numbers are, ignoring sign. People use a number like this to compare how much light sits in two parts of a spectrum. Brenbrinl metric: 18.7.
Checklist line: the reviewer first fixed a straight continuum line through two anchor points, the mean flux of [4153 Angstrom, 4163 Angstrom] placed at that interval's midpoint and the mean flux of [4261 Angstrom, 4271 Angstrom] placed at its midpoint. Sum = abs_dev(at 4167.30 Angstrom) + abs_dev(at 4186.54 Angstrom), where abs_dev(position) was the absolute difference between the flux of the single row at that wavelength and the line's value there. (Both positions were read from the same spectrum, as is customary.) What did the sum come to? 1.1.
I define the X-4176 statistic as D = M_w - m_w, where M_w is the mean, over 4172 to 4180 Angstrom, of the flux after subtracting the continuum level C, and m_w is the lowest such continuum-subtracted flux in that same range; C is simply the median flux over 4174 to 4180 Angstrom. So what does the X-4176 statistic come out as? 2.4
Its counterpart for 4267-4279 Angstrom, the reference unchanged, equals 1.8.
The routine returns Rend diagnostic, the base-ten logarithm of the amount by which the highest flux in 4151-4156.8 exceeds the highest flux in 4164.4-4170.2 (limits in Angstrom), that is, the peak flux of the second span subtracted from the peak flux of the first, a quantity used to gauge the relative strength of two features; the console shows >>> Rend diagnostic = -0.9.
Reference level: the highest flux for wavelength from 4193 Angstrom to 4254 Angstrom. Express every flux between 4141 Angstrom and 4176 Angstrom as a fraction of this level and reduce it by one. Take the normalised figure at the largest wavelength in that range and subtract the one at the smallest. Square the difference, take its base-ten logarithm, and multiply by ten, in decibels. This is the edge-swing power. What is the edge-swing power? -24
